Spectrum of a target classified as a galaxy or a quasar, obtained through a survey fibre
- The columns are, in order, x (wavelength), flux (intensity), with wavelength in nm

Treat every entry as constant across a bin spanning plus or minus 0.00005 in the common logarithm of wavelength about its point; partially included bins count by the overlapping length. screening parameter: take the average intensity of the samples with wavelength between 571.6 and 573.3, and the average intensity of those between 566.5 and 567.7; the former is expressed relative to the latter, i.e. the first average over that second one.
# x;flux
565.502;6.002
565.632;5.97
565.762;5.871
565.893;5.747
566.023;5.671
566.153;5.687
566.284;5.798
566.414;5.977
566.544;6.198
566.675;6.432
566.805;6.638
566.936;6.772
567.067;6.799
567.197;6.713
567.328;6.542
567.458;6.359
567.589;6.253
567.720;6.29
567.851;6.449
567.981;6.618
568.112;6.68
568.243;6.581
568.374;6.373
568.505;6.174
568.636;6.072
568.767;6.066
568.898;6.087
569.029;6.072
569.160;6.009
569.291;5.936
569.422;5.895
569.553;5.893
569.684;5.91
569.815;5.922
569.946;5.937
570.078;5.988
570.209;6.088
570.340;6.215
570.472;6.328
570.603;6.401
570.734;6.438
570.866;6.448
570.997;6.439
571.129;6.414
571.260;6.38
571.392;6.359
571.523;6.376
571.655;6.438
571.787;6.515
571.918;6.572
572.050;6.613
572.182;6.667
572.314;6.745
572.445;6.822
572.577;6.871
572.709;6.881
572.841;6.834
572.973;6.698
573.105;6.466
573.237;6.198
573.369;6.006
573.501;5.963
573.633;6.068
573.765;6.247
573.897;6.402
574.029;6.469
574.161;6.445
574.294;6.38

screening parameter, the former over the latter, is 1.02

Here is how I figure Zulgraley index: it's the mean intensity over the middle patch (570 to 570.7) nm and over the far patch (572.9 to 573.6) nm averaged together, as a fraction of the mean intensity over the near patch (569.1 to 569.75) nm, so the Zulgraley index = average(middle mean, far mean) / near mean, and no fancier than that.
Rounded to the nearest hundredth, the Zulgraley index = 1.05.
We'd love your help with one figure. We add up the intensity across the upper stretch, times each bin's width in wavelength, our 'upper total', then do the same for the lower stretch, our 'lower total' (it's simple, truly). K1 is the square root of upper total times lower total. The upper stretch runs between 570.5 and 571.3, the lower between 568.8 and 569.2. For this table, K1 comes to 3.5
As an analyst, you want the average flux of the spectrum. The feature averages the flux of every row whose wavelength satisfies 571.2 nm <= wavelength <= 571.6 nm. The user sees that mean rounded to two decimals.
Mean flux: 6.37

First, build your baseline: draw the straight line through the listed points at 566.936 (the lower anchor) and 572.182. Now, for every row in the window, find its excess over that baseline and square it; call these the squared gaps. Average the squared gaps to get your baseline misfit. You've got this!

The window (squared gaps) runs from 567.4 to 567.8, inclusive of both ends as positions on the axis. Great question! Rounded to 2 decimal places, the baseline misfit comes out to 0.21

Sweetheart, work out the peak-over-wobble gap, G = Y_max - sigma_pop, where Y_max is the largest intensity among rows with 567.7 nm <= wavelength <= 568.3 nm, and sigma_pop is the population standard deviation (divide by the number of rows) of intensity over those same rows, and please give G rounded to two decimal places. 6.54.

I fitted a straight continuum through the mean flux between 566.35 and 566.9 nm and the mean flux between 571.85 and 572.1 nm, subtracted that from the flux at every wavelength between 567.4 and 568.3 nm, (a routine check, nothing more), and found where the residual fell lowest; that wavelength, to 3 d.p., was 567.589 nm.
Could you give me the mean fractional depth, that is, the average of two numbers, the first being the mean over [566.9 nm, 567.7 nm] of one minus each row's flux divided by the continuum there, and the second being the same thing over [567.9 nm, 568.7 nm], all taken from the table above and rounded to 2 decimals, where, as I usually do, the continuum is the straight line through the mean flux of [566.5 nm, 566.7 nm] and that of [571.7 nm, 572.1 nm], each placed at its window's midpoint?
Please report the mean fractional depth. -0.02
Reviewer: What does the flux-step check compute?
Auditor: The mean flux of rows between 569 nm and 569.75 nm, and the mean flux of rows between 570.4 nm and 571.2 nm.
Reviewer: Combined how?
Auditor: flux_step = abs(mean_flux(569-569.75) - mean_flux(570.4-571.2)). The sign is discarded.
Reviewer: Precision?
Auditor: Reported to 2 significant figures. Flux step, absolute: 0.46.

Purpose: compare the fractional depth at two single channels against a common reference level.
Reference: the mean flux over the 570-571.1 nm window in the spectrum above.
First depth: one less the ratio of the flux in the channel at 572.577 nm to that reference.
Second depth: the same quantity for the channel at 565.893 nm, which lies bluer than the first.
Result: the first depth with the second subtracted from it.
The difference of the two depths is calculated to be -0.18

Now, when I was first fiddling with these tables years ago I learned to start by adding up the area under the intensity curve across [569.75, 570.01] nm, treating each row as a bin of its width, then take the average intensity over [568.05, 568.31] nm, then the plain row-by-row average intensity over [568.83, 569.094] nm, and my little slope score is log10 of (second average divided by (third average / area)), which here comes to 0.23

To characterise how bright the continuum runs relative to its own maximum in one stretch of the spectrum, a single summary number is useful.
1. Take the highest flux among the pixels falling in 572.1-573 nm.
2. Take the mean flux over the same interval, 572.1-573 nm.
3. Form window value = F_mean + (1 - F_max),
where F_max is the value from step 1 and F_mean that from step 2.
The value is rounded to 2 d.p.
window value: 0.91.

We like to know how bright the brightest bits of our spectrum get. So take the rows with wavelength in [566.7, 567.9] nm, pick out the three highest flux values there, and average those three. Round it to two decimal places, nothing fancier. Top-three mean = 6.76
